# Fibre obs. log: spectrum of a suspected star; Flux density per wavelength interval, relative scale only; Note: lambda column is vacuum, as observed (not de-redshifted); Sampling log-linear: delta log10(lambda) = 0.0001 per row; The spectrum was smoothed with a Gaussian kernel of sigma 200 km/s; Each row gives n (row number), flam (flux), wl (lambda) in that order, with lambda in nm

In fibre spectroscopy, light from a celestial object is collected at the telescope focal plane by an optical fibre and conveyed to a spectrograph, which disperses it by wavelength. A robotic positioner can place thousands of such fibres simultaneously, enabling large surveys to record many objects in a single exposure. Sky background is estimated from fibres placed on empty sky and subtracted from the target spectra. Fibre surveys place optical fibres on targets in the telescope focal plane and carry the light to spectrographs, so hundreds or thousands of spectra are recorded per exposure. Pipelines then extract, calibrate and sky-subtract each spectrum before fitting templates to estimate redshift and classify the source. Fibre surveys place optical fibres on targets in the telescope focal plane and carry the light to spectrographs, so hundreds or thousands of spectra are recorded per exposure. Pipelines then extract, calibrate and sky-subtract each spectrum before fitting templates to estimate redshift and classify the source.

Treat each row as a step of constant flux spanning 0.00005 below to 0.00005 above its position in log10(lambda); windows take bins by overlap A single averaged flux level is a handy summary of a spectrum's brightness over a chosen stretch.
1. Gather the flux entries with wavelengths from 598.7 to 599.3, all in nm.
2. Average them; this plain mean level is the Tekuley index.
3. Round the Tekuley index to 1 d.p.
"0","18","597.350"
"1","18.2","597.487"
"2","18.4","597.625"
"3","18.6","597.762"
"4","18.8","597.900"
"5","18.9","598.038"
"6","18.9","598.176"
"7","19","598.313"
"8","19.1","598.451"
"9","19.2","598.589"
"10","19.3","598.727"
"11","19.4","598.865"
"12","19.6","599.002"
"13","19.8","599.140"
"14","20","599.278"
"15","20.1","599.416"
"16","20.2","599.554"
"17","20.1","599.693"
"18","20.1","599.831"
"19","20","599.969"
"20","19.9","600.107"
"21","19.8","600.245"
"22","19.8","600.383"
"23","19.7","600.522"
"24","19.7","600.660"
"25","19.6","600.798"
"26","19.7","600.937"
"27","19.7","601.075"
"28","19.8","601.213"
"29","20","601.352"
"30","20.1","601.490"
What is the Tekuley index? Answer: 19.6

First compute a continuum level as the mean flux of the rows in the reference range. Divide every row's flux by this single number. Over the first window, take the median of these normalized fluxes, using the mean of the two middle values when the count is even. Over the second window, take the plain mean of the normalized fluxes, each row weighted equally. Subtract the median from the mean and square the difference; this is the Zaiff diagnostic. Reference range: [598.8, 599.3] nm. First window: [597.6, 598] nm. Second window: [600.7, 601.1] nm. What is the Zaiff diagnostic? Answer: 0.0029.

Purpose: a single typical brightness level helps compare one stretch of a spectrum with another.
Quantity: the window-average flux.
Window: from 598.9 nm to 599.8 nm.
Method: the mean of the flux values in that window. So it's 20.0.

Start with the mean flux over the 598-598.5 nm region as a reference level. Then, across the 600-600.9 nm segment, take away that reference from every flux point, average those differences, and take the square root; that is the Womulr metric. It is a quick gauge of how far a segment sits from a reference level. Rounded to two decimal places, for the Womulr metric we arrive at 0.88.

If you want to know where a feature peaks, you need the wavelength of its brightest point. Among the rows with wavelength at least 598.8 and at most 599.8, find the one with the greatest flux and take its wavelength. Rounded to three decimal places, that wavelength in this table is 599.554 nm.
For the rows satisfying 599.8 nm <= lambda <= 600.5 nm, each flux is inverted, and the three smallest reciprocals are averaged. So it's 0.0500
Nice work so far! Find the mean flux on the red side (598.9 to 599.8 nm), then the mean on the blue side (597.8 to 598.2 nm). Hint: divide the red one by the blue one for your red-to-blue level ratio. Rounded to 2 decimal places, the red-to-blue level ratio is 1.06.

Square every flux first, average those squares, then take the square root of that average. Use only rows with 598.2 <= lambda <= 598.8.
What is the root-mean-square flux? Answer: 19.2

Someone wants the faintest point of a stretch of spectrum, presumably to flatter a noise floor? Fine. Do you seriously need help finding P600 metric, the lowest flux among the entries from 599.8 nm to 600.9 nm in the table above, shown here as 19.6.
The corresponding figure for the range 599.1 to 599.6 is 19.8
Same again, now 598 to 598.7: 18.9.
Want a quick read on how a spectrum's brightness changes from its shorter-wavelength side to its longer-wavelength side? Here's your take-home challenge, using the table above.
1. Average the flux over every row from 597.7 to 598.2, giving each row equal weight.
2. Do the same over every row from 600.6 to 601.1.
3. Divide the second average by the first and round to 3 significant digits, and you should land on 1.05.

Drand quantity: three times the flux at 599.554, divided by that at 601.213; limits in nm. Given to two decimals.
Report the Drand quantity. 3.06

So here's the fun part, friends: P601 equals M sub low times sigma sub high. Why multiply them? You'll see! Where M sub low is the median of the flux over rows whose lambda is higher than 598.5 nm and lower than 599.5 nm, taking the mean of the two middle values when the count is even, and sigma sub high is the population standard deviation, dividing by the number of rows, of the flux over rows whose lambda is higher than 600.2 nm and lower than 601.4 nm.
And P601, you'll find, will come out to 2.1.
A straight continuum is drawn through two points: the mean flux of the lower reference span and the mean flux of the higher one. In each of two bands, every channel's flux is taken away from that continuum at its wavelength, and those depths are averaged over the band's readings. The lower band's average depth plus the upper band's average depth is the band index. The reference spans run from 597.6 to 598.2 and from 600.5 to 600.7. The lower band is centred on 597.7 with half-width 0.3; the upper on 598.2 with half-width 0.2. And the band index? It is 0.03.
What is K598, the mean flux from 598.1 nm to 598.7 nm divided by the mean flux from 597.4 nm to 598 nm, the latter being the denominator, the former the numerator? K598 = 1.030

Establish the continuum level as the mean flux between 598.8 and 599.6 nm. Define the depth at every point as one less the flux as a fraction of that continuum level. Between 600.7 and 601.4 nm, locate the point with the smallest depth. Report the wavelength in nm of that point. 601.352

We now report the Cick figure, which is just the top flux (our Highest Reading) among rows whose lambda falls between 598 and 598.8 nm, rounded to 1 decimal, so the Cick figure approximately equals 19.3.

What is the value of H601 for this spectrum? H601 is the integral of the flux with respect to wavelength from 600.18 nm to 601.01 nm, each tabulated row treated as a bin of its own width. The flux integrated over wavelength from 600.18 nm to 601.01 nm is 16.4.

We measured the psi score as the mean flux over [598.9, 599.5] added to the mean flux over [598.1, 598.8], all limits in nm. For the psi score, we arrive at 39.0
